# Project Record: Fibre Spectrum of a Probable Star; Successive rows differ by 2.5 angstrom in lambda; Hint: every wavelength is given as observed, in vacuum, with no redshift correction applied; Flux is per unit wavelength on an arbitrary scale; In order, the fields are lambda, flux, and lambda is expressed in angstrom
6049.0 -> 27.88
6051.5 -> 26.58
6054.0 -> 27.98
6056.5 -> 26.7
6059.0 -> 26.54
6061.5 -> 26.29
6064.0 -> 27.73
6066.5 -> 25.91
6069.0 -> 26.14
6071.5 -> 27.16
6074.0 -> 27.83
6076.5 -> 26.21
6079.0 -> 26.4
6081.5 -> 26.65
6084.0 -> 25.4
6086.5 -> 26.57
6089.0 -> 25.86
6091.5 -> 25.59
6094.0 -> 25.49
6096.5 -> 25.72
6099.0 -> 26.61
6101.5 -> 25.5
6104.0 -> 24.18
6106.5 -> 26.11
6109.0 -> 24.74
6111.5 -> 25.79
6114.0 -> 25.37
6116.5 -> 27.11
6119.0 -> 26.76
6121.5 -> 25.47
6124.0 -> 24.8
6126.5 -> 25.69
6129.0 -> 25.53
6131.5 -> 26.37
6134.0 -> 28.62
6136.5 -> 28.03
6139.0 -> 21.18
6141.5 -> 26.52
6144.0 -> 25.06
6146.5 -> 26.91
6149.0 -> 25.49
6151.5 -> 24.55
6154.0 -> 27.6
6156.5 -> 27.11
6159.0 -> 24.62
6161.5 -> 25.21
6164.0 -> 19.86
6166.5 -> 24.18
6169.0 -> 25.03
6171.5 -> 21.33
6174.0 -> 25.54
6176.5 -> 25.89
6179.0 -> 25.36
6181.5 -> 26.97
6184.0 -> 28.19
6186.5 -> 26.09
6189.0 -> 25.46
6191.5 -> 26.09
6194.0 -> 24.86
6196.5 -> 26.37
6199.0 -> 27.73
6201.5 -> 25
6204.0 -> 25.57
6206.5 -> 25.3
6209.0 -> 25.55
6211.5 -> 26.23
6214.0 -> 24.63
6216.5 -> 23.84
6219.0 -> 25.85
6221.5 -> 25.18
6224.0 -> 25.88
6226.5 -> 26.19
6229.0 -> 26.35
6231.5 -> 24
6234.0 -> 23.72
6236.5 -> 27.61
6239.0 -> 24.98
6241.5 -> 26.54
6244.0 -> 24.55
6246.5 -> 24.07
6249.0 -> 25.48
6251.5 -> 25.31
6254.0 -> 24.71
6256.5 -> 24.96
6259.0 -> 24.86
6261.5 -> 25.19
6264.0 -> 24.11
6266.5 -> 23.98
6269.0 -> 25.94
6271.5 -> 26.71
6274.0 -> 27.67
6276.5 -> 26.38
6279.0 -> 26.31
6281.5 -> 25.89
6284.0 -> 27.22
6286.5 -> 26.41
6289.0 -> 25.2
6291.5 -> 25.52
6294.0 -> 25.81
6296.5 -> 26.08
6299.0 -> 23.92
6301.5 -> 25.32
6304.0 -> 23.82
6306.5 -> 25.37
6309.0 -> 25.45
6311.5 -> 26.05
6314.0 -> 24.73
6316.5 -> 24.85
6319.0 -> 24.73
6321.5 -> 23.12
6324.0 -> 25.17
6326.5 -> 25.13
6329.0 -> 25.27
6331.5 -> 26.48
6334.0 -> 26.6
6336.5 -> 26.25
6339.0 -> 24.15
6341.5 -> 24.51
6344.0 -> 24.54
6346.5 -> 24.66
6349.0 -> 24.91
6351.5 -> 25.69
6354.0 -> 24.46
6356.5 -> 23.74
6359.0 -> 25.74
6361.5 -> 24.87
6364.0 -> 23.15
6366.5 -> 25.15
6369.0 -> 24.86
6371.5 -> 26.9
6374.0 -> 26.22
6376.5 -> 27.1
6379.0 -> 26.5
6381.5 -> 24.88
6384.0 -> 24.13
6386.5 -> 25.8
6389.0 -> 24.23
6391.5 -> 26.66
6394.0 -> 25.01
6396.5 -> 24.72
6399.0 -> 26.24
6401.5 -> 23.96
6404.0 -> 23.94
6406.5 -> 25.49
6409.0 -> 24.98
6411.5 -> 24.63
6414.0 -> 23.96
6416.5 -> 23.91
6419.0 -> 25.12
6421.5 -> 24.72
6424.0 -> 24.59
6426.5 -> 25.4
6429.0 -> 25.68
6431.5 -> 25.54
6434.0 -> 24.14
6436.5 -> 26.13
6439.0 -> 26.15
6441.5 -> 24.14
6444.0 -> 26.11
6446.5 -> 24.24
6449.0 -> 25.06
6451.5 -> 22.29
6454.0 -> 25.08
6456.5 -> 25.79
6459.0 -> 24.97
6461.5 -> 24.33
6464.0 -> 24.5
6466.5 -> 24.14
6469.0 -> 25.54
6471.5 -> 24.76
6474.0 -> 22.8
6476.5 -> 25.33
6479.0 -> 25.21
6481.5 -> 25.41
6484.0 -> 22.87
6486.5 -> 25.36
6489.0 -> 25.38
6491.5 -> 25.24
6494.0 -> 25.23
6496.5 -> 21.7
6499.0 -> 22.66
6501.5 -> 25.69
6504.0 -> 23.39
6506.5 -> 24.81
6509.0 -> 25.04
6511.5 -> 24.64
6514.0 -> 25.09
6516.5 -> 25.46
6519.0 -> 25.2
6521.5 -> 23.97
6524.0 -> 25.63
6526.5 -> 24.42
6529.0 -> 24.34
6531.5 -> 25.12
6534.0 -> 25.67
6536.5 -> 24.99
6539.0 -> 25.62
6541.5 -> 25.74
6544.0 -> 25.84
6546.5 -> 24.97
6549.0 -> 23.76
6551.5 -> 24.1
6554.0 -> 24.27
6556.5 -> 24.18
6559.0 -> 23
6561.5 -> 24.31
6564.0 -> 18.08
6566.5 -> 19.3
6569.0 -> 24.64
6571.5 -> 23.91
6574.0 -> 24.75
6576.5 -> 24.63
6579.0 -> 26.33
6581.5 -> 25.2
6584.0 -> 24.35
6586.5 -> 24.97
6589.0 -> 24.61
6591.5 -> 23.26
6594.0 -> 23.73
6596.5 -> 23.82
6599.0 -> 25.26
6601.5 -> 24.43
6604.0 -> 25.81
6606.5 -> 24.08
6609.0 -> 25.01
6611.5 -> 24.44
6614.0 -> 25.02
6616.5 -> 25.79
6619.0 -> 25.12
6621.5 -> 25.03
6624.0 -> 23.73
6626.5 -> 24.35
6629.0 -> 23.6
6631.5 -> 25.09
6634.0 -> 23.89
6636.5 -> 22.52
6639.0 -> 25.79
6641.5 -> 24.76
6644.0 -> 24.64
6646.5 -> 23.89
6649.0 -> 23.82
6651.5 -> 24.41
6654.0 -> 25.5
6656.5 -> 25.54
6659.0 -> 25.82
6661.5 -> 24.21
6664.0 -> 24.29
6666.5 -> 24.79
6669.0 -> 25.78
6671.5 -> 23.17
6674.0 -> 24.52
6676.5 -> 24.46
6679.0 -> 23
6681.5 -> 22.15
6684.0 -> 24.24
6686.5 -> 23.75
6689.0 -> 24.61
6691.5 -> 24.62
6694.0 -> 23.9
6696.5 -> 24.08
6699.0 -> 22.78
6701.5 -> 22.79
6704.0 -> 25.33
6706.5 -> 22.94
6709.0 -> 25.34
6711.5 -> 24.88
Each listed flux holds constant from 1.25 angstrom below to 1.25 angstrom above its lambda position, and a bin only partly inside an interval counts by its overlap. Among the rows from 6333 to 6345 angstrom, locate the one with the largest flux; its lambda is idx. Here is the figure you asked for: 6334.0 angstrom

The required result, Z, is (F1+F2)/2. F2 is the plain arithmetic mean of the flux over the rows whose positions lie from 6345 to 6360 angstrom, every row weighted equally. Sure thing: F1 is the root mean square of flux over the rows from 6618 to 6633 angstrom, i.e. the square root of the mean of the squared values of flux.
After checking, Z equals 24.68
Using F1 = 24.5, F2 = 24.9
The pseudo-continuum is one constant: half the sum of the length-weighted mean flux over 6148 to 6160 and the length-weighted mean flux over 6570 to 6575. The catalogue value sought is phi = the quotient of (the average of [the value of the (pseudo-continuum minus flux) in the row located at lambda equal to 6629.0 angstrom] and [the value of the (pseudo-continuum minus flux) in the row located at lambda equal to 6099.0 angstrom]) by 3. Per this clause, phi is 0.00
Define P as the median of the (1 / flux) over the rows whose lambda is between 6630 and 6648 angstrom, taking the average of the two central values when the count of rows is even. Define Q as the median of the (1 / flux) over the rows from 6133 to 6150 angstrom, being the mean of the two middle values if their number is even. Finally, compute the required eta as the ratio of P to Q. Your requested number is 1.08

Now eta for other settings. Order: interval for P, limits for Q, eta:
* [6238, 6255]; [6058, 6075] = 1.06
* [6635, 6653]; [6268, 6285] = 1.08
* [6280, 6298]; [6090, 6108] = 0.99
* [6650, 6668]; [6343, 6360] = 0.99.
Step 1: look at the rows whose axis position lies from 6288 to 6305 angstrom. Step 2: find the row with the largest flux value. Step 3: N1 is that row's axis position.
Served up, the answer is 6296.5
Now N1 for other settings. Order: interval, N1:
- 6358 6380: 6376.5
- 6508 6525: 6524.0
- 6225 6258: 6236.5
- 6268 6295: 6274.0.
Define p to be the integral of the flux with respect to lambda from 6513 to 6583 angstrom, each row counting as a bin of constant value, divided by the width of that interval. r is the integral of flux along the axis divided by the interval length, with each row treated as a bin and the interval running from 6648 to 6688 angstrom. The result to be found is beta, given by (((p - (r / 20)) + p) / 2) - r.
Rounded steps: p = 24.4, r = 24.3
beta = -0.6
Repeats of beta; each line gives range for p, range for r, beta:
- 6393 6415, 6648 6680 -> -0.4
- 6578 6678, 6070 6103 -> -2.3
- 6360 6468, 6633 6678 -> -0.1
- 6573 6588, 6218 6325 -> -1.0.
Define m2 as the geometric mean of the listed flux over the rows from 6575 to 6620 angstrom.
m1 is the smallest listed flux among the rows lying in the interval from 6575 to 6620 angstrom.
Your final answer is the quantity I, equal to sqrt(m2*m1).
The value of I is 24.0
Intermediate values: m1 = 23.26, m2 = 24.8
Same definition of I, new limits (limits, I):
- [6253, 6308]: 24.6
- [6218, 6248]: 24.5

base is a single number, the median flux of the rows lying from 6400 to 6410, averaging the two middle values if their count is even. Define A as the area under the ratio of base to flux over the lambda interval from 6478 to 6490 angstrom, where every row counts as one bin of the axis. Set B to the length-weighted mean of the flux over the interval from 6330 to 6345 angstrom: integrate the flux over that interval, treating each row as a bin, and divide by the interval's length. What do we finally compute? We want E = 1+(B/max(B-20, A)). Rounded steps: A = 12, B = 25.4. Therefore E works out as 3.1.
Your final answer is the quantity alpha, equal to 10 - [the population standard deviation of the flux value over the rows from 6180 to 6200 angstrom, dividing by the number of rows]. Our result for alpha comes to 8.96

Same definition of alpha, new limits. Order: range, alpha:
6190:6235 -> 9.01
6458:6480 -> 9.22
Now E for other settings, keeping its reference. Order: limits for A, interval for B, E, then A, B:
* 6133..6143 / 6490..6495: 3.6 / 10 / 25.2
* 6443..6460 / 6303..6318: 2.5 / 17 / 25.1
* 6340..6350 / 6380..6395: 3.5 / 10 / 25.1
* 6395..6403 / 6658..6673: 4.1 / 8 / 24.7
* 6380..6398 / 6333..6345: 2.4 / 18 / 25.2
